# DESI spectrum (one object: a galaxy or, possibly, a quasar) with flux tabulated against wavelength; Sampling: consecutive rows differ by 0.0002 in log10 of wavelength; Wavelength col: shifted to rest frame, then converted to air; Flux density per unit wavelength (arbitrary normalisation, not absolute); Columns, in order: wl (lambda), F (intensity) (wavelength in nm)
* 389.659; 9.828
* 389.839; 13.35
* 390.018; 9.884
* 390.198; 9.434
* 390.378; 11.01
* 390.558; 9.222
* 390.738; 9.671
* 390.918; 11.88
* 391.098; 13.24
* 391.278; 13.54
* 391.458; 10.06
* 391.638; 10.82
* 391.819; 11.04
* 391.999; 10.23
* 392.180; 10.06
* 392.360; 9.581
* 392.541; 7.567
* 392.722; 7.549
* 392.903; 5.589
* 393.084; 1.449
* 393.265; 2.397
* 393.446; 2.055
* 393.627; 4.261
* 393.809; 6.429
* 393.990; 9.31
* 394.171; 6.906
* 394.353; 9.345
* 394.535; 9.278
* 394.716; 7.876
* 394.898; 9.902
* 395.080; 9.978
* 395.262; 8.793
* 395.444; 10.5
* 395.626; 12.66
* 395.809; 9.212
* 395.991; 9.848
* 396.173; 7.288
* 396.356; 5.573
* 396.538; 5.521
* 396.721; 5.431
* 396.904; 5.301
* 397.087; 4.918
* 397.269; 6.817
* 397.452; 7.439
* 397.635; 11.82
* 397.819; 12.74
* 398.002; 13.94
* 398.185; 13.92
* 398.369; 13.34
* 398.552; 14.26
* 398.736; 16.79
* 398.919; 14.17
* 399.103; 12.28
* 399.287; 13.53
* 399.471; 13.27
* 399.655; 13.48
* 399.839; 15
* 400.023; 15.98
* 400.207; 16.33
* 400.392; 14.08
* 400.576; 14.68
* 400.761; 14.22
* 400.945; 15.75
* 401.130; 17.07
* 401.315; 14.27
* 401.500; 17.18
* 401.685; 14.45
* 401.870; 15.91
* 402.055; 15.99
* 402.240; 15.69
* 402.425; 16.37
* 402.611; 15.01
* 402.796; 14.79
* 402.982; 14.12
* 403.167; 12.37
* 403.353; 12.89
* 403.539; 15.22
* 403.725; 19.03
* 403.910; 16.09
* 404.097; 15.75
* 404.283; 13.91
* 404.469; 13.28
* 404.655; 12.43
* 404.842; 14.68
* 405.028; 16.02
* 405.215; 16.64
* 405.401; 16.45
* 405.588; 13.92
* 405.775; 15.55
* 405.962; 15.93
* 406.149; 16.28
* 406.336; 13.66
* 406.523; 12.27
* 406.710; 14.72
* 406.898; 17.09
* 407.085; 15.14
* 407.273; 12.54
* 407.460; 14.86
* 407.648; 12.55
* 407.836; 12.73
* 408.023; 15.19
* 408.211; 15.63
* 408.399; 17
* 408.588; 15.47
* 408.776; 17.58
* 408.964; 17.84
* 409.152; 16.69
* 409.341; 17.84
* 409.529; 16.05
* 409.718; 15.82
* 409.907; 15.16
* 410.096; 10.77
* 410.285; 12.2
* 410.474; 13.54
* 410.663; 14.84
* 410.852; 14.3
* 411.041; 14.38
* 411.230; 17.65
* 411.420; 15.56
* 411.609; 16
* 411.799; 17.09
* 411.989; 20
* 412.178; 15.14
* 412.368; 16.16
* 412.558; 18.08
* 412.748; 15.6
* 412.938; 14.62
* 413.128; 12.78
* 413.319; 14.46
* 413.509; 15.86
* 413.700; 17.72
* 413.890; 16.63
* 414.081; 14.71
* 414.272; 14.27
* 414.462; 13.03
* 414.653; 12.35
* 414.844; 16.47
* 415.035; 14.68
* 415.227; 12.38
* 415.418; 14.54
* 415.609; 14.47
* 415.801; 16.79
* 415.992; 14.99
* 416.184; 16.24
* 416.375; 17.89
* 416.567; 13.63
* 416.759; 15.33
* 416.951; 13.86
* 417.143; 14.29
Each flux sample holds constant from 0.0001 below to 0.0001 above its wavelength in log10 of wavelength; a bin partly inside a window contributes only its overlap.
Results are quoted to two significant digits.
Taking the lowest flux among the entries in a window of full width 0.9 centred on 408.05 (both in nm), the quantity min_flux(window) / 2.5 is 5.0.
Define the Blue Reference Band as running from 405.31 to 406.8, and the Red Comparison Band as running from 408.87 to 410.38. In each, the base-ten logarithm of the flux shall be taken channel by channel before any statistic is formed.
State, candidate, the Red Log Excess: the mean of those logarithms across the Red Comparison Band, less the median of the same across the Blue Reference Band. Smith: 0.0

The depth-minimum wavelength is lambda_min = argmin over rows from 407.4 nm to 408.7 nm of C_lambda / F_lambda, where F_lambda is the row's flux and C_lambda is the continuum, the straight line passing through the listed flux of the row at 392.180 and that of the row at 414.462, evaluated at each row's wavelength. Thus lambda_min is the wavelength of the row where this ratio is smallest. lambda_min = 408.399 nm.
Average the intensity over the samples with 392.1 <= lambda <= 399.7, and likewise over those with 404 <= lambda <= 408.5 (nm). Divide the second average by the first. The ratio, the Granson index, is 1.62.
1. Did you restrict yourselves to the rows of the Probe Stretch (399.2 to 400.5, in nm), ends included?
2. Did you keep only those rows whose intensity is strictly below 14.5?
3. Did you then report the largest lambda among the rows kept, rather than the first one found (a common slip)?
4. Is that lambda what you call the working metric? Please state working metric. 400.392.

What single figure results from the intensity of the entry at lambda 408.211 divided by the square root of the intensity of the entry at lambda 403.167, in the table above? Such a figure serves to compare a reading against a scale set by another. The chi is 4.4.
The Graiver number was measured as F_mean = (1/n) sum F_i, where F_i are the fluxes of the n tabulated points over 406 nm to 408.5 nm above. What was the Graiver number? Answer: 15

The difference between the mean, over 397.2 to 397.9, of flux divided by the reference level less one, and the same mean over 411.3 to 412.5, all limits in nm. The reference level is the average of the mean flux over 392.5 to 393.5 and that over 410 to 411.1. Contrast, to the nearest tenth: -0.8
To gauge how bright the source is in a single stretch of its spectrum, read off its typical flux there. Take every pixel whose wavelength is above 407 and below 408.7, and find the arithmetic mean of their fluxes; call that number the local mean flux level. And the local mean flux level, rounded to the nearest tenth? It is 14.6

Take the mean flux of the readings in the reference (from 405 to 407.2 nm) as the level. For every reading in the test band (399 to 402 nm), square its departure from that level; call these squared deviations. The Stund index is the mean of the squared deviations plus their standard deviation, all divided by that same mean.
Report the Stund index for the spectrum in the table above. 2.1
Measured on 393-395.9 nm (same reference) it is 1.8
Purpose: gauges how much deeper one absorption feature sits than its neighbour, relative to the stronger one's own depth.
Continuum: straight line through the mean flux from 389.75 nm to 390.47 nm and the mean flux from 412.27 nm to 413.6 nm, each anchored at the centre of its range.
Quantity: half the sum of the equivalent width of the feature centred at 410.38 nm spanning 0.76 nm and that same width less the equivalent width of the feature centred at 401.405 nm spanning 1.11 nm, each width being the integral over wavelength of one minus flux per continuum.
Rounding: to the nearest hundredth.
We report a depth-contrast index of 0.22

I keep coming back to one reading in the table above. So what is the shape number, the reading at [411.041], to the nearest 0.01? 14.38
